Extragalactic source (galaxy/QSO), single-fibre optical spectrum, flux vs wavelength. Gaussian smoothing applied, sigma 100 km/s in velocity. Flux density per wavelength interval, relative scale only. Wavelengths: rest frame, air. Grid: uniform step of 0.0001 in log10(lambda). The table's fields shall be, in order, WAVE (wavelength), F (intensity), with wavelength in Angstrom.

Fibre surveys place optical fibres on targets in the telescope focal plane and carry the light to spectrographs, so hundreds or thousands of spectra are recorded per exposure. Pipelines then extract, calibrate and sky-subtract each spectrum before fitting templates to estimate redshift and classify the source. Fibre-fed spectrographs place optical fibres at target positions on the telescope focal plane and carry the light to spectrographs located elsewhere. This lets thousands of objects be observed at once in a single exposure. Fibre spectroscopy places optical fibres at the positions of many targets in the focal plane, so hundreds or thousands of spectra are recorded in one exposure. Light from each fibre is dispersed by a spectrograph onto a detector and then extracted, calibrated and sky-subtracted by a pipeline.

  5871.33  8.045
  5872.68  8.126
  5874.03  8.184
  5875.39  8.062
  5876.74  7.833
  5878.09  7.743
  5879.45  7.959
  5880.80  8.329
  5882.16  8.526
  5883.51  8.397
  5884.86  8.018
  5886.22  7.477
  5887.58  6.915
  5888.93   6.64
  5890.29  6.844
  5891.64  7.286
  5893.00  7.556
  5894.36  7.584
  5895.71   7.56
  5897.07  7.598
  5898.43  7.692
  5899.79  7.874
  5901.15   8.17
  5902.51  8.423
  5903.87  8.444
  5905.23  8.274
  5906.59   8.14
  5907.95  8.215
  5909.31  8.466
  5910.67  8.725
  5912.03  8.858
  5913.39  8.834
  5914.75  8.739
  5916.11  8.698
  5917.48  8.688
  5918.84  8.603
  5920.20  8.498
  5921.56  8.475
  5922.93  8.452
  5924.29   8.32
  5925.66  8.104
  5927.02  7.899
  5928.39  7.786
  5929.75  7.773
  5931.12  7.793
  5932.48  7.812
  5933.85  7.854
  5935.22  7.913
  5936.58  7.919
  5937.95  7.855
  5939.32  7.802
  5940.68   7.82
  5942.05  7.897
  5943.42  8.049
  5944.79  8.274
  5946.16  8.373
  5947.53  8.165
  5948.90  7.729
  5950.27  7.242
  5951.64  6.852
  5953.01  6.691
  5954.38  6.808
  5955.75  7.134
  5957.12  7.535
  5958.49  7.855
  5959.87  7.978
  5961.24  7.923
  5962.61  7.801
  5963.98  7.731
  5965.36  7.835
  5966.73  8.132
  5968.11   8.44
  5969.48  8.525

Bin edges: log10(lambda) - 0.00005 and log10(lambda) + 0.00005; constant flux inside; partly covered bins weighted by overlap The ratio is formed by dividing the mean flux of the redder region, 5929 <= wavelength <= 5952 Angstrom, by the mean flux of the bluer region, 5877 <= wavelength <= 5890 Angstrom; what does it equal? 1.01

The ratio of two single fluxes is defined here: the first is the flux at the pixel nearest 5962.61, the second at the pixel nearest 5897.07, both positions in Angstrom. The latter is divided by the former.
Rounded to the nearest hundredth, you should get 0.97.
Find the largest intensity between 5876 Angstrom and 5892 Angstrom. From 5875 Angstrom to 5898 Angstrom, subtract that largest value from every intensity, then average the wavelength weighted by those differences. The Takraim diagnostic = 5888.3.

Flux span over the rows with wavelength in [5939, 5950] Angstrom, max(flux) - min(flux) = 0.6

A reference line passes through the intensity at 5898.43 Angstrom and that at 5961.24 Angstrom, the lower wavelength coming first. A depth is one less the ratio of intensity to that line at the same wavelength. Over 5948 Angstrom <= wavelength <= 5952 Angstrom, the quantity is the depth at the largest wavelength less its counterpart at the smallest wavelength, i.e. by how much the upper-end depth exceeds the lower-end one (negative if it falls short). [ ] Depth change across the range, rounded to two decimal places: 0.11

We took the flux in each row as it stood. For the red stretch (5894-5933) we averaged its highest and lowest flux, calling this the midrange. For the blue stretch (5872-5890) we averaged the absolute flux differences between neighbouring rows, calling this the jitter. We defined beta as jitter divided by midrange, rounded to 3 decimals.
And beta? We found 0.032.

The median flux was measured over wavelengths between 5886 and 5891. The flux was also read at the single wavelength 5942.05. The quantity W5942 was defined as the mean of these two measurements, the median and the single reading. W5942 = 7.39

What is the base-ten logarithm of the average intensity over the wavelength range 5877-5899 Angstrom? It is 0.883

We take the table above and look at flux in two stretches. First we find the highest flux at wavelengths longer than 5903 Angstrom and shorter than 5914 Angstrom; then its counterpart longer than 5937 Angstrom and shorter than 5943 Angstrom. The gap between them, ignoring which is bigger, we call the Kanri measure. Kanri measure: 1.0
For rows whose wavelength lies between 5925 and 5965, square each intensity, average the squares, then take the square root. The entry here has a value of 7.75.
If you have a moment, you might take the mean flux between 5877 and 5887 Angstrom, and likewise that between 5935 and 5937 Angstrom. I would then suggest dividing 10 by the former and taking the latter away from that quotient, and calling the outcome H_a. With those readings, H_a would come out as -6.7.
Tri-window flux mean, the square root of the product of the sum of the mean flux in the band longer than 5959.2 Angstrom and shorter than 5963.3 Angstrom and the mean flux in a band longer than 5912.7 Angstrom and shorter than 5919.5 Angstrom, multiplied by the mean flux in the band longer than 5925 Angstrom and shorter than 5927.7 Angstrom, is 11.5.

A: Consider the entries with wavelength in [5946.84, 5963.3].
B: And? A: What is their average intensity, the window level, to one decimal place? 7.5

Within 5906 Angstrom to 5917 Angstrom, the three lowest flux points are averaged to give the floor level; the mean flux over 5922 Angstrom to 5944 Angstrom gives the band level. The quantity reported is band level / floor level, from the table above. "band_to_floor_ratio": 0.96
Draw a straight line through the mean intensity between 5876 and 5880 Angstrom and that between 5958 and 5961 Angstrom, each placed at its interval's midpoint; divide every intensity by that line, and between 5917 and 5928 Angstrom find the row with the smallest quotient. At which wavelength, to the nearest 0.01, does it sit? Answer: 5927.02 Angstrom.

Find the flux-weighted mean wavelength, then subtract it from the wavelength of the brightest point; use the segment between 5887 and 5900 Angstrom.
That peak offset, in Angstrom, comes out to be 5.9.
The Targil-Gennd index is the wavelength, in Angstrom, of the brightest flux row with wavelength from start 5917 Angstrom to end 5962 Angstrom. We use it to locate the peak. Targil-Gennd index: 5917.48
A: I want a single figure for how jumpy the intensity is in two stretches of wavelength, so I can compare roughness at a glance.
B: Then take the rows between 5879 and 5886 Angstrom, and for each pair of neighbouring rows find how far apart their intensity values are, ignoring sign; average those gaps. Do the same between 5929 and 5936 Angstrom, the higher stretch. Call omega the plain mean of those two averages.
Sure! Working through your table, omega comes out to 0.15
